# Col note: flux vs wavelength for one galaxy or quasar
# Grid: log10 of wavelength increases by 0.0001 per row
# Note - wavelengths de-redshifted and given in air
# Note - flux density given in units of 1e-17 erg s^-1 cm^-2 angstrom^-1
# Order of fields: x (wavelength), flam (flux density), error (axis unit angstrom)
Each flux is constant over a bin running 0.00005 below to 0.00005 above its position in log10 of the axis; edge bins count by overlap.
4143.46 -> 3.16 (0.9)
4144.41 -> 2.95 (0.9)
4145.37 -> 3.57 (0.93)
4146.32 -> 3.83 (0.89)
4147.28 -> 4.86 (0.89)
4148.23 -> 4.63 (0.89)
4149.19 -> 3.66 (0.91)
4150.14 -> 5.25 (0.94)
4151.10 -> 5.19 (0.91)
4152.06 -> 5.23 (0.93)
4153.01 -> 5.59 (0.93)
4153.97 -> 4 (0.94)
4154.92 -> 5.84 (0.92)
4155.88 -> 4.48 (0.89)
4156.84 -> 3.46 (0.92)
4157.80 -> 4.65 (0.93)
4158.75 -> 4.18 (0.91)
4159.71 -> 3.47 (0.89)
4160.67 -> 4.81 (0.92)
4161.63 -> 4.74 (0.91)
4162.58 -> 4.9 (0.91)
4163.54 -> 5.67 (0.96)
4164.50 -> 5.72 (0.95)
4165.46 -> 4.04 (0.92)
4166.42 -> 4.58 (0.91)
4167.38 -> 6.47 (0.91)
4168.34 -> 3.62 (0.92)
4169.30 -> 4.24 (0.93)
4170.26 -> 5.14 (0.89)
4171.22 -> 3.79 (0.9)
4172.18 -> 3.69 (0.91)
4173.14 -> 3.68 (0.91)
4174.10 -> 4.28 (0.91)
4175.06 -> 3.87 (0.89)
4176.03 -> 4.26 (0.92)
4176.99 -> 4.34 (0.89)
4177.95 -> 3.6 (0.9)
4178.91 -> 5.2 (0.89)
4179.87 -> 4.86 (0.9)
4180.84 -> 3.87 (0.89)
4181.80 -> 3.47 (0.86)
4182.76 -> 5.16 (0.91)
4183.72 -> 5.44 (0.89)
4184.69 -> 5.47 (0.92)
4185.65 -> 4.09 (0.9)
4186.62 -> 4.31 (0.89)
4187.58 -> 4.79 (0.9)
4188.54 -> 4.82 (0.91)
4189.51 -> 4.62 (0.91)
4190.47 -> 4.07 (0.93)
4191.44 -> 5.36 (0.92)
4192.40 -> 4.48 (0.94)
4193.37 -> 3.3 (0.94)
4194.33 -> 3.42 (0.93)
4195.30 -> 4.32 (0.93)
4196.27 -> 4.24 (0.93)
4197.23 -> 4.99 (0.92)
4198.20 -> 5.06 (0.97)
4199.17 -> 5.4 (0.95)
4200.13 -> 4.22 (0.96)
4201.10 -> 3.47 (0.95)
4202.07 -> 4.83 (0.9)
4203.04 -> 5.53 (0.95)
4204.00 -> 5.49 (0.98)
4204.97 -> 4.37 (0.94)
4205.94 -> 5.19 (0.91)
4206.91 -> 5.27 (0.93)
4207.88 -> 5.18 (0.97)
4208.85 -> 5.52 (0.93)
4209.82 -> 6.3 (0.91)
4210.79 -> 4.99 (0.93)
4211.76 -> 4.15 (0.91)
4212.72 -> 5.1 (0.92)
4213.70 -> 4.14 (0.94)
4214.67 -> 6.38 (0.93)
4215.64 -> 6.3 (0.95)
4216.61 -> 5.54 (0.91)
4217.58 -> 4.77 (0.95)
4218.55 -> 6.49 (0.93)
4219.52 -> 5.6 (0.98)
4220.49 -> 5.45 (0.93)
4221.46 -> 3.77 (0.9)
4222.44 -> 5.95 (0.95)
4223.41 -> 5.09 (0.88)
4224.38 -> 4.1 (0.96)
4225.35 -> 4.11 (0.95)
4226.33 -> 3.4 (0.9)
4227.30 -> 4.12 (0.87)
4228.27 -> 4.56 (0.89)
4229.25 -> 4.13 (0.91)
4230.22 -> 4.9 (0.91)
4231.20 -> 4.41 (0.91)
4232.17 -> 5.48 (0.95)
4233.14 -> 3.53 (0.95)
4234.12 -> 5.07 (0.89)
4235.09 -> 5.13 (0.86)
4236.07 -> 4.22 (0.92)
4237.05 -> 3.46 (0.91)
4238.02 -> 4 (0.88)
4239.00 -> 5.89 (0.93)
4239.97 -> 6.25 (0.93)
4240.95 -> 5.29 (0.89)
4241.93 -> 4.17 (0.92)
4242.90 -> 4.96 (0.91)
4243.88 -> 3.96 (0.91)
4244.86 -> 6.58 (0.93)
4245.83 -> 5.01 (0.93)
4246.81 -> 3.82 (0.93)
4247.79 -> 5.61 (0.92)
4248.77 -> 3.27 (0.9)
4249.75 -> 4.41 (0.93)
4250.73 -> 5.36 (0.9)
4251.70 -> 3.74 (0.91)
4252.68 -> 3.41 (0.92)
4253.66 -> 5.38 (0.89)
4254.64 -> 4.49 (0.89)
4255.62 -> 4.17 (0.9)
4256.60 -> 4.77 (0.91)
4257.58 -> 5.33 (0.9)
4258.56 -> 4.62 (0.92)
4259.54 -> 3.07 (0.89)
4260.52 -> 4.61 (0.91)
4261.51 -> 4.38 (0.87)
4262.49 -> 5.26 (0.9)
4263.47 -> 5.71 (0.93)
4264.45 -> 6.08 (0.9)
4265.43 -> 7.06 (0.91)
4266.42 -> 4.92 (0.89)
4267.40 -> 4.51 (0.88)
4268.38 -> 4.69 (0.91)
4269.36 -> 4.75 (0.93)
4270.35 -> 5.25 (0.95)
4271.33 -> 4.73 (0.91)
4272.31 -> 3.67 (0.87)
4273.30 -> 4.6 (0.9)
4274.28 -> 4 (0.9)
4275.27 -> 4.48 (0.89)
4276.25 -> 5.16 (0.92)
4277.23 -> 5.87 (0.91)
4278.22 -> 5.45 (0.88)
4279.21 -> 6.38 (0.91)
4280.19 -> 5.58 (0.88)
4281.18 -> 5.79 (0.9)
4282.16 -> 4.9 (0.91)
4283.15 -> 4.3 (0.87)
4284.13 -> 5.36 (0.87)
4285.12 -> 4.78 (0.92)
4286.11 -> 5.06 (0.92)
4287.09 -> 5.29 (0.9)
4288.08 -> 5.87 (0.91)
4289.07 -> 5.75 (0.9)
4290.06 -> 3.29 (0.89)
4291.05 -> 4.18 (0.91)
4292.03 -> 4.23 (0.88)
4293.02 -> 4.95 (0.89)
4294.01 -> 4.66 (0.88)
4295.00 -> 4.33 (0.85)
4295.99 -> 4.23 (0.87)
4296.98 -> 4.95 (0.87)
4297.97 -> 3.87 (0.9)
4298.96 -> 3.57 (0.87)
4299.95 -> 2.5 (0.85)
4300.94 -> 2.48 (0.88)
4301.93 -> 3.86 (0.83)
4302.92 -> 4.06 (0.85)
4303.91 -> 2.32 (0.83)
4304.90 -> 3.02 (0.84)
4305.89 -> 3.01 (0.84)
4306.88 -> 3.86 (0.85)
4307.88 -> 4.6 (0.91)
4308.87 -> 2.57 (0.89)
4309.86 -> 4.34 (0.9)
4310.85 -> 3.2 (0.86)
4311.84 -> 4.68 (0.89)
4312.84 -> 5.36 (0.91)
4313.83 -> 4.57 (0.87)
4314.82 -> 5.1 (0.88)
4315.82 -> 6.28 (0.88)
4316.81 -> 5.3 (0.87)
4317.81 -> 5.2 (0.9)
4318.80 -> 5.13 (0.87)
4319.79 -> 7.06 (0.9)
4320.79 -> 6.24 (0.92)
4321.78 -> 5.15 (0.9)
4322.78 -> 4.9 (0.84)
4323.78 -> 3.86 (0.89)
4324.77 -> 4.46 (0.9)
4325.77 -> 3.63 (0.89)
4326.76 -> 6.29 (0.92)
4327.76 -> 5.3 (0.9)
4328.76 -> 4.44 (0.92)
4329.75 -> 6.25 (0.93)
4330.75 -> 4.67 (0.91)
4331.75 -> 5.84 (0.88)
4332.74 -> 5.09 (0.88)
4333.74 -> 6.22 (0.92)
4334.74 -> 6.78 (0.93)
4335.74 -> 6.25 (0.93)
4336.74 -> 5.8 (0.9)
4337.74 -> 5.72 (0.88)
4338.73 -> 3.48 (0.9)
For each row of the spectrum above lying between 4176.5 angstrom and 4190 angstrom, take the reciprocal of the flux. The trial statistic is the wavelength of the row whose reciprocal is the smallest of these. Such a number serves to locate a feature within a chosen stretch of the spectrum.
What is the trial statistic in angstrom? 4184.69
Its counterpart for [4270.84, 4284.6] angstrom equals 4279.21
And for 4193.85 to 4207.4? 4203.04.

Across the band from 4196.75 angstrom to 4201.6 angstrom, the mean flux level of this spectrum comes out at 4.6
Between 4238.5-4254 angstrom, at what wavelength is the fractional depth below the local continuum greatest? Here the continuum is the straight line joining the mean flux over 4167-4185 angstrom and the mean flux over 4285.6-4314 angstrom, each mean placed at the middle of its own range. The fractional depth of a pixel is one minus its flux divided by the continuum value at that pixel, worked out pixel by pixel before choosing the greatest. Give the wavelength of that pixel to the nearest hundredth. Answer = 4248.77 angstrom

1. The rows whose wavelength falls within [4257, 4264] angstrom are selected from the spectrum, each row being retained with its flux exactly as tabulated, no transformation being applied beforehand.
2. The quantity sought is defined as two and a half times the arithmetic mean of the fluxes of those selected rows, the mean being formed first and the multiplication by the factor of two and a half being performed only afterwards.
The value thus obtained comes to 11.8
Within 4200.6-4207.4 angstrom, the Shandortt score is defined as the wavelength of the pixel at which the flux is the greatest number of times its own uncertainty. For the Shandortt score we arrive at 4203.04 angstrom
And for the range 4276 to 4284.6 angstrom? 4279.21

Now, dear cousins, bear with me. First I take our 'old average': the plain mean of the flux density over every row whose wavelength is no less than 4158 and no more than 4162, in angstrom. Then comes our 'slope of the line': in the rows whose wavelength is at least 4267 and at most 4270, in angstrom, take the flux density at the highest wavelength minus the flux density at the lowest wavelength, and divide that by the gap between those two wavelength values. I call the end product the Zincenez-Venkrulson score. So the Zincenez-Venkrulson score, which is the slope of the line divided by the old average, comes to 0.028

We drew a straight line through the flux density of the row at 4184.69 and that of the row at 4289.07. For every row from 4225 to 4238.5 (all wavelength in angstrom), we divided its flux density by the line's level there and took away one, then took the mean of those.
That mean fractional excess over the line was -0.23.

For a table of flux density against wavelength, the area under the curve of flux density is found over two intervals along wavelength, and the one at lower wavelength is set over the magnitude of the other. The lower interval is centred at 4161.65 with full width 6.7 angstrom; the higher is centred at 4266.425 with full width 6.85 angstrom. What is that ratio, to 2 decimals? 0.87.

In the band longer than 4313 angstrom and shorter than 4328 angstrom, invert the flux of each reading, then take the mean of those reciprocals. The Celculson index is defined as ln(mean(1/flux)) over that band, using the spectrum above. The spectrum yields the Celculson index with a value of -1.62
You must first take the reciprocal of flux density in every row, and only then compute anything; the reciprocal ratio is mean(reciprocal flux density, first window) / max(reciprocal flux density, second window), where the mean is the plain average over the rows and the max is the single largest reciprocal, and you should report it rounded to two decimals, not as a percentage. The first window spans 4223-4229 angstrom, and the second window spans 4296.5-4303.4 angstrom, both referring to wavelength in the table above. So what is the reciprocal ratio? 0.60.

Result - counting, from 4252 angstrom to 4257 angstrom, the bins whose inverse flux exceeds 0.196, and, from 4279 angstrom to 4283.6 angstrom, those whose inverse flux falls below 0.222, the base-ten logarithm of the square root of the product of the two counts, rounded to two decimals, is 0.60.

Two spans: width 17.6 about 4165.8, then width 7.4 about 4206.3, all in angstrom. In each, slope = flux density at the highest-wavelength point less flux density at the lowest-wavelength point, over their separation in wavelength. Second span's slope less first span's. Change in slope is 0.14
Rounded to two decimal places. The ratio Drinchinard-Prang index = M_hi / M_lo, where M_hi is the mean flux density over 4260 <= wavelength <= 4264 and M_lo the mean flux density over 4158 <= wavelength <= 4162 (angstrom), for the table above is 1.16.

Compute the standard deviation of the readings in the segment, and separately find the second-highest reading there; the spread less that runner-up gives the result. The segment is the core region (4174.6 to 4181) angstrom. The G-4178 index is -4.3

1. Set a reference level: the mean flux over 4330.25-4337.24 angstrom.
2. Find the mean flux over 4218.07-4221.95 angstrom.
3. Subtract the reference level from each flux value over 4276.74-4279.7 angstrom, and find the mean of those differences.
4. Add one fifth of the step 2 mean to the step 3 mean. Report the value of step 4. 1.16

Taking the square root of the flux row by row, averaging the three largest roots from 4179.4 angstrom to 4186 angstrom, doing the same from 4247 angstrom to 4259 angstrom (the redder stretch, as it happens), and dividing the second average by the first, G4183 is 1.01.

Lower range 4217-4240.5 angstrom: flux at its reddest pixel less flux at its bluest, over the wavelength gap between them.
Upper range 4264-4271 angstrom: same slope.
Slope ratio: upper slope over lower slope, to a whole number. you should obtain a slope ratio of -2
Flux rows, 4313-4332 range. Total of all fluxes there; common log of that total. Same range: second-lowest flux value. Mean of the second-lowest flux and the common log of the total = 2.9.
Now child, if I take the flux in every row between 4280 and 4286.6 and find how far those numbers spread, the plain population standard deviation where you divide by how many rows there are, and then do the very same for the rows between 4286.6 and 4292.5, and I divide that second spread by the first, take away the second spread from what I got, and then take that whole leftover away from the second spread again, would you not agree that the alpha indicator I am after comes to -0.11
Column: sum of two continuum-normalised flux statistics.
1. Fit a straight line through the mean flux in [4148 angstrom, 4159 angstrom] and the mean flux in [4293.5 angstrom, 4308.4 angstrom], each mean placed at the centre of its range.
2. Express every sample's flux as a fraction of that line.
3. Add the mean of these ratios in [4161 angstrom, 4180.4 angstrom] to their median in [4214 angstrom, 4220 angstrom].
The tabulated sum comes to 2.39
